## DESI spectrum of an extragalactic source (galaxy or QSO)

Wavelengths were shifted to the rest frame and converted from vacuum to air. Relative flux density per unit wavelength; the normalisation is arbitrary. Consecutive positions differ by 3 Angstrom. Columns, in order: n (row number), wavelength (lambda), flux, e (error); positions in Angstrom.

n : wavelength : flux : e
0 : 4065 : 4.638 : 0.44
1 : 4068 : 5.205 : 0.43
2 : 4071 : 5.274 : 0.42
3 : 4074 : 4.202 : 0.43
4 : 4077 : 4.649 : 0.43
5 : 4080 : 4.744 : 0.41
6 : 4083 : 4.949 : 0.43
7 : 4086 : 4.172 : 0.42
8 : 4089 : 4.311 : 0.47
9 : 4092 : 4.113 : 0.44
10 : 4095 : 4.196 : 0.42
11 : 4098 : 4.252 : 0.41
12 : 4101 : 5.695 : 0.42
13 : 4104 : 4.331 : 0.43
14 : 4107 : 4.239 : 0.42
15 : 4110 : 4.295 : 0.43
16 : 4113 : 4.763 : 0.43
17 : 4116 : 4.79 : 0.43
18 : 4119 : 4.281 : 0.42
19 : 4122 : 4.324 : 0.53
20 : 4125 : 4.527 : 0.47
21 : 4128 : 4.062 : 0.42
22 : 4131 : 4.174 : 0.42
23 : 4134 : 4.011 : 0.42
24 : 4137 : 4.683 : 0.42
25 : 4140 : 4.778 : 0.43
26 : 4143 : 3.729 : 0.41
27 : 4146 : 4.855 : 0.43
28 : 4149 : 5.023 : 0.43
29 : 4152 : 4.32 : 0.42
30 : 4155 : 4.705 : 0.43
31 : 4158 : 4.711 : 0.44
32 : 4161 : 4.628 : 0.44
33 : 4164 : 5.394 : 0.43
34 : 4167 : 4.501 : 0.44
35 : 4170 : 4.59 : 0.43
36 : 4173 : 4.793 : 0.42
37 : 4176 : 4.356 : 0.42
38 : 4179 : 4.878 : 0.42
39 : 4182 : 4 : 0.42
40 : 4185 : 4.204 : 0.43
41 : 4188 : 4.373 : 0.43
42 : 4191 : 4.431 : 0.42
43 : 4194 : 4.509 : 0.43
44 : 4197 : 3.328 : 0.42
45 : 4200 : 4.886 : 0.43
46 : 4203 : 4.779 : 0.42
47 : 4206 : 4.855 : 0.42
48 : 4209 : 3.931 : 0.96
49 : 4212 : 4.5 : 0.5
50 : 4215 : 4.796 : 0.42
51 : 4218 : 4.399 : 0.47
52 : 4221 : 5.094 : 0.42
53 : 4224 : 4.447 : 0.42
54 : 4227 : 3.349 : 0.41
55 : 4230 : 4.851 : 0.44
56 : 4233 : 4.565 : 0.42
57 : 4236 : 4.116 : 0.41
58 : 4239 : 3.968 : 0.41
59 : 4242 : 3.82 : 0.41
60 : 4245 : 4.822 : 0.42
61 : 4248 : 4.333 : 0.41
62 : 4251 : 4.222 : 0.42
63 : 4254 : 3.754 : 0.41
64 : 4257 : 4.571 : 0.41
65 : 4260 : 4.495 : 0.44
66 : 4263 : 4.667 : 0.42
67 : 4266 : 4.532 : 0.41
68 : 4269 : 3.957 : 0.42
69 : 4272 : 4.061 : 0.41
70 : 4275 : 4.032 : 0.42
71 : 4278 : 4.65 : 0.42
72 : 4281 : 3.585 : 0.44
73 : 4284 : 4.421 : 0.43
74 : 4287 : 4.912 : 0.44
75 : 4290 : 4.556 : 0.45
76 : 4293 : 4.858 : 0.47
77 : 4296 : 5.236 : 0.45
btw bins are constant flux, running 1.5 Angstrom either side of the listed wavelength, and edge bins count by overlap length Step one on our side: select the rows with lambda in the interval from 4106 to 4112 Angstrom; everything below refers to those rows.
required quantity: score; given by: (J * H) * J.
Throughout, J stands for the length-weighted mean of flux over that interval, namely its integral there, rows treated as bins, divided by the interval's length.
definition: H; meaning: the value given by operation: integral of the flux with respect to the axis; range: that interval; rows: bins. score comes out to 481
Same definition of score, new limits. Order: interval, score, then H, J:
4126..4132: 428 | 24.9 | 4.15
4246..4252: 486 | 26.0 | 4.33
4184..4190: 480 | 25.8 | 4.31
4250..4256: 389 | 24.1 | 4.02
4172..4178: 577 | 27.5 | 4.58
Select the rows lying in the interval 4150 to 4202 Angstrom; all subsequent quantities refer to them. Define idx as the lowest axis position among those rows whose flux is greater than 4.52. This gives 4155 Angstrom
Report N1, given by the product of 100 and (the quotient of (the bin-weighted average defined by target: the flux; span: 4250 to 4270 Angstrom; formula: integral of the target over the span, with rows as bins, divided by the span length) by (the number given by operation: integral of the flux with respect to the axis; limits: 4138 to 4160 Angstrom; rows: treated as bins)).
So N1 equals 4.3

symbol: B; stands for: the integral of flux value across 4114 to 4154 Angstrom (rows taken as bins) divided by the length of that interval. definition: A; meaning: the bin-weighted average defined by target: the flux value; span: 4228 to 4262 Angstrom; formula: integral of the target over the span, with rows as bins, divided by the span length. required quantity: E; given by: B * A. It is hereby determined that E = 19.12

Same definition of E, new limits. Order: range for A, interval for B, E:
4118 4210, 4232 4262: 19.10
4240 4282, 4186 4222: 19.05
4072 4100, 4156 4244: 19.76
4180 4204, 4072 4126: 19.41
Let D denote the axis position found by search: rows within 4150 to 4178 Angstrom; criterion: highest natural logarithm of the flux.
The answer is 4164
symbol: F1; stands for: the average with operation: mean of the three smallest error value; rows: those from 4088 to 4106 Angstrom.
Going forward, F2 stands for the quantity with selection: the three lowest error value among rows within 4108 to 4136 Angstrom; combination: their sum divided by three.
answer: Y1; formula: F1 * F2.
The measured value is 0.175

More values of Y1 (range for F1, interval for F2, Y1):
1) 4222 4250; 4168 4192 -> 0.172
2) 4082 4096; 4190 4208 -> 0.178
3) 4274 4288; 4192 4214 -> 0.178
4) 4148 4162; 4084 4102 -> 0.178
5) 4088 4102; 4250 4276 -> 0.171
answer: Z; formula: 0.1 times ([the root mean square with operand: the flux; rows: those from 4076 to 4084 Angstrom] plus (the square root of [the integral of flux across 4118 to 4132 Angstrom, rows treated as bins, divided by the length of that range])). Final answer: 0.69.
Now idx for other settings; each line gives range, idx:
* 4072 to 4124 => 4077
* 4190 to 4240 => 4200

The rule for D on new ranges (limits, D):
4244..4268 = 4245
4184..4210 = 4200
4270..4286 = 4278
